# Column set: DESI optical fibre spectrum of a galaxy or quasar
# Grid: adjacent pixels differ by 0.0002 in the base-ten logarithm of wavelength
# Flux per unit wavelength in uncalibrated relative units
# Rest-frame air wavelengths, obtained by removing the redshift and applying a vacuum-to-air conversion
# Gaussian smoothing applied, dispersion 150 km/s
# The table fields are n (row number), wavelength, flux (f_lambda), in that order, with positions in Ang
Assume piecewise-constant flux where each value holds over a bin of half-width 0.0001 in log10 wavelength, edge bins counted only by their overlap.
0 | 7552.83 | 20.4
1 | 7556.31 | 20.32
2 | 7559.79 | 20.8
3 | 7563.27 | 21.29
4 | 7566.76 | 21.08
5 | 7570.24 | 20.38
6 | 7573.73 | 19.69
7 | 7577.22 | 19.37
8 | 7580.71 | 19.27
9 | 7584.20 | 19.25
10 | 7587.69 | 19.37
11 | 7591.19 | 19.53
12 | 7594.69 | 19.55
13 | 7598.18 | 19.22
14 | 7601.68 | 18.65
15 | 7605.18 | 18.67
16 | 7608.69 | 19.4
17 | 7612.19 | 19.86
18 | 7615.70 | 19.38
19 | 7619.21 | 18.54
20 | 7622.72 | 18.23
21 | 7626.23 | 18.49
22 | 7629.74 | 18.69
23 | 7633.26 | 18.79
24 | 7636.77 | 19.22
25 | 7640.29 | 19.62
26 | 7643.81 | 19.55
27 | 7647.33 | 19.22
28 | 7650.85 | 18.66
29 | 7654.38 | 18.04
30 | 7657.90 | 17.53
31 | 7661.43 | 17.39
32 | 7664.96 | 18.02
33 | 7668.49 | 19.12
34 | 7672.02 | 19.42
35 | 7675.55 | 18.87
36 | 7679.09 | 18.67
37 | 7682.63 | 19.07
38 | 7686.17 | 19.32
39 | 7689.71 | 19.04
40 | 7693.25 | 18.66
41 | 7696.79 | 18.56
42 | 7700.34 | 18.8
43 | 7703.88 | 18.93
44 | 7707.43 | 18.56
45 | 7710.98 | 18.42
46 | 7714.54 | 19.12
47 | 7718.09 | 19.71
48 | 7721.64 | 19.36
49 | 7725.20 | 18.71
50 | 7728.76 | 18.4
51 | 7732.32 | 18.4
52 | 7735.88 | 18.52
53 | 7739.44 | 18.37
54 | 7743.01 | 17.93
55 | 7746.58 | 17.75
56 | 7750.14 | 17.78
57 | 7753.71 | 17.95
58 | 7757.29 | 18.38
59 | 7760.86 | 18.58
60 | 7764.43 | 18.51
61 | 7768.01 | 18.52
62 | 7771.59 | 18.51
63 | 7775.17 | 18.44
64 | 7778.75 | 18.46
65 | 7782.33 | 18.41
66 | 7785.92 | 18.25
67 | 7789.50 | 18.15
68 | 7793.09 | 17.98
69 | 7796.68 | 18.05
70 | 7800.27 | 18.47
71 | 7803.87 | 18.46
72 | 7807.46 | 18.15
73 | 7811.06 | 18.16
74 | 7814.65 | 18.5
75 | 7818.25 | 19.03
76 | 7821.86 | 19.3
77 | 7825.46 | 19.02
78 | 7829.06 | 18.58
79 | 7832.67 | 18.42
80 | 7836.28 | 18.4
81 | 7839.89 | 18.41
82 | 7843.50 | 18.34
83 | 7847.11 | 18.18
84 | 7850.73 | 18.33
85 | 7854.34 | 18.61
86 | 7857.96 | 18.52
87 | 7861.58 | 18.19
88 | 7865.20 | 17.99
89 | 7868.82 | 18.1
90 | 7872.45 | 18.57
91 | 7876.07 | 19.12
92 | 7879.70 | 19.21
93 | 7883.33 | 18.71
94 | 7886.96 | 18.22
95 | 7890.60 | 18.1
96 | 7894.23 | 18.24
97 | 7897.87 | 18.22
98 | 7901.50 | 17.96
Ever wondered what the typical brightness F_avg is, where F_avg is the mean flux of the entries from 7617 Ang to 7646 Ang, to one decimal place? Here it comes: 18.9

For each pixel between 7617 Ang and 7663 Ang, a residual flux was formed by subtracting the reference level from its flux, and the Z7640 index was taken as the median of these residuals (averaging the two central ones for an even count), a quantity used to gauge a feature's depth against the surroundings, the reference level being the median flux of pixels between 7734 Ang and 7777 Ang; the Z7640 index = 0.25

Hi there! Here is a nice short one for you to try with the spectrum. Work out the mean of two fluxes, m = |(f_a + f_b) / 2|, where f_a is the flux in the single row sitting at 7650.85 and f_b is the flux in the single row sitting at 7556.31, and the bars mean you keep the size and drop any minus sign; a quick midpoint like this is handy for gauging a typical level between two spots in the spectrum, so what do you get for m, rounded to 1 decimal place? 19.5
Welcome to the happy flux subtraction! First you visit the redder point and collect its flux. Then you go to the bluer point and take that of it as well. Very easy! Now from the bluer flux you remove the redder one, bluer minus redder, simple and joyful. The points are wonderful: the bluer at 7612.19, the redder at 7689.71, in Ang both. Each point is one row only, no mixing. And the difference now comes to 0.8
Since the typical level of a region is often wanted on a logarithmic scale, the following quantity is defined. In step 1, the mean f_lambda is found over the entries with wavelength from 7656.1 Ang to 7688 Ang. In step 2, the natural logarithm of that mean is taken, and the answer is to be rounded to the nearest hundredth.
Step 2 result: 2.92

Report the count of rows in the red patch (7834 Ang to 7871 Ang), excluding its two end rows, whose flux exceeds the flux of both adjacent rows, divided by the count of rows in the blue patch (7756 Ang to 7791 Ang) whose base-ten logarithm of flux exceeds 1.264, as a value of 0.25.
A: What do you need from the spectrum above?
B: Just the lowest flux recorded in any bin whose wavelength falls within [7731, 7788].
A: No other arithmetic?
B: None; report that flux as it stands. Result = 17.75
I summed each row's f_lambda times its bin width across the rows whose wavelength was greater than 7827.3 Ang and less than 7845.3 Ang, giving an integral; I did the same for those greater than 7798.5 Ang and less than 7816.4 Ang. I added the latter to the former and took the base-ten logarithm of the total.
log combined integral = 2.82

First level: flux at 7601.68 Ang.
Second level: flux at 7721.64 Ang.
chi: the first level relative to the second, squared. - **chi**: 0.93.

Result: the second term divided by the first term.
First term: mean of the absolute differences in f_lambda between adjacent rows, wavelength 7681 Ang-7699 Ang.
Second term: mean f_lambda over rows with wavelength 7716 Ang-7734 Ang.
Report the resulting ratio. 75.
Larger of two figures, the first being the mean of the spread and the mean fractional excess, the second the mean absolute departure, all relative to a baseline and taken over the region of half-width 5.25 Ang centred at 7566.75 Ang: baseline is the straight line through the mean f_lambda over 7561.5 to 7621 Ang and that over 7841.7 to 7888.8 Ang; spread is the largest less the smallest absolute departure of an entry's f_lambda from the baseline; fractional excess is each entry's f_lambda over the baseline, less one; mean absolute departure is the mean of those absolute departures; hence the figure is 1.26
